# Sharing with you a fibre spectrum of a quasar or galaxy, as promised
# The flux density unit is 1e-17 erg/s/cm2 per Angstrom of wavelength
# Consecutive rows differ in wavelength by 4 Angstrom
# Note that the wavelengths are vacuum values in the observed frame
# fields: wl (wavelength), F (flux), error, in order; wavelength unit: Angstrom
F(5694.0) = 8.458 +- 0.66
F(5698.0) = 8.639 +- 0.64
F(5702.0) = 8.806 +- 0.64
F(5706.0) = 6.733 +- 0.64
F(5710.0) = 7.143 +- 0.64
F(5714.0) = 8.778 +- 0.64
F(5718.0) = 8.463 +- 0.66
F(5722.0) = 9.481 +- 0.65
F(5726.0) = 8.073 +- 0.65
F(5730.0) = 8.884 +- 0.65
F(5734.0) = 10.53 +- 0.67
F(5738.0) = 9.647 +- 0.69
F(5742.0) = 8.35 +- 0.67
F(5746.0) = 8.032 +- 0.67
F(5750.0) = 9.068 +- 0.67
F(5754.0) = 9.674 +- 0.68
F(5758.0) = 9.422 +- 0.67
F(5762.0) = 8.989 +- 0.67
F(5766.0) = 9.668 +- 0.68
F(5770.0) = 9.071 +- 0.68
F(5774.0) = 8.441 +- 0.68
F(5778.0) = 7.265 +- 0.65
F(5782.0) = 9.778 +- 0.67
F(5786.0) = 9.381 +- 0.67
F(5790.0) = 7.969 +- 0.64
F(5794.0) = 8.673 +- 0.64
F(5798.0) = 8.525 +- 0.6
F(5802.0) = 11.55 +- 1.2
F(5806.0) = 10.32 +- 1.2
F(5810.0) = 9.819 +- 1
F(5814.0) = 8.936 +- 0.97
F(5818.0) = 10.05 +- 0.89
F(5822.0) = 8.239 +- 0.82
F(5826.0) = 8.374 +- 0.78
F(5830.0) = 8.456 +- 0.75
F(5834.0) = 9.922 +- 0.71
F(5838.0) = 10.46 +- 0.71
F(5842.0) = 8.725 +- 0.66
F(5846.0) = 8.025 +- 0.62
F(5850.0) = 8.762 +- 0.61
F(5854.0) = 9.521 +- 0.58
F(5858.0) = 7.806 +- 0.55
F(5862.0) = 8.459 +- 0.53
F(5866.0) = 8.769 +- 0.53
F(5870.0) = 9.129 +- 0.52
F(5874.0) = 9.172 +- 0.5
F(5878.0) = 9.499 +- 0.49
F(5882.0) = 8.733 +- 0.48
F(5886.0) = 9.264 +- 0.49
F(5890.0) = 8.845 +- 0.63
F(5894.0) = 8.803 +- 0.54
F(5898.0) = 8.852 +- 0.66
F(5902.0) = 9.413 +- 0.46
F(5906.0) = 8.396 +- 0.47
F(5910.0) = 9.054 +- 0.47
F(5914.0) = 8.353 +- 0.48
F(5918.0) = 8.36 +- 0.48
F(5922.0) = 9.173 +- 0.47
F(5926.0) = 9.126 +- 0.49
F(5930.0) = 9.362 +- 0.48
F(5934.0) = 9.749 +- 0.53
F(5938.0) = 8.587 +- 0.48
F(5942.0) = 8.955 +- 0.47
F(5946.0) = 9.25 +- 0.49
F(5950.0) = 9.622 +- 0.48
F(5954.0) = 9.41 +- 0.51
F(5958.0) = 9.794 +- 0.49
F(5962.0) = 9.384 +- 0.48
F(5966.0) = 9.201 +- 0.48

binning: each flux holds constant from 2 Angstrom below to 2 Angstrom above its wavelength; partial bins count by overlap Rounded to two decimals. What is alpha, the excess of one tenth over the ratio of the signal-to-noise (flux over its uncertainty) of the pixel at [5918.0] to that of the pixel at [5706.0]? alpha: -1.56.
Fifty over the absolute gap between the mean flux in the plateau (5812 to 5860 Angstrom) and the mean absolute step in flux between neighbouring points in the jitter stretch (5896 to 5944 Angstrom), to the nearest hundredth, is 5.95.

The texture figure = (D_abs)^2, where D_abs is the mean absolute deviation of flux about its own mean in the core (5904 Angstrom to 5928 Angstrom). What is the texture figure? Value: 0.14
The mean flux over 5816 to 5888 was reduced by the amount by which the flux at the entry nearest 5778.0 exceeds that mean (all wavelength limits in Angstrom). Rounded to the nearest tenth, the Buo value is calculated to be 10.7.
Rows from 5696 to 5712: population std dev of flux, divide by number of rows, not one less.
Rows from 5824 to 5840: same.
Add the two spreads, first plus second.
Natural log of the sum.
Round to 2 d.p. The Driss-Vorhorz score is 0.60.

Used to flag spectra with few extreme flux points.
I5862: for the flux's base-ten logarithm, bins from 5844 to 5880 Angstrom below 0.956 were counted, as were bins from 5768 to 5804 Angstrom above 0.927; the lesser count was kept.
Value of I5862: 5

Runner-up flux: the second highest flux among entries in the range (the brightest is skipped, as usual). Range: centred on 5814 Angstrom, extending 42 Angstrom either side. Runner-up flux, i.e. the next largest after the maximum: 10.46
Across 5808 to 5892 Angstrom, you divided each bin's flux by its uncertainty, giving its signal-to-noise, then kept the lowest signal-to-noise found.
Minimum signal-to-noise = 9.2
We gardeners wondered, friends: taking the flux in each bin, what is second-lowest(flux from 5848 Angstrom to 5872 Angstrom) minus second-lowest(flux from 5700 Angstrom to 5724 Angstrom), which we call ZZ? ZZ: 1.3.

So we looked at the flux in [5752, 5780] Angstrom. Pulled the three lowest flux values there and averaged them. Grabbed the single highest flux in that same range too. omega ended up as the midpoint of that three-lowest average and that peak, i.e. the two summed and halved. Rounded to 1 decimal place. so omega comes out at 9.0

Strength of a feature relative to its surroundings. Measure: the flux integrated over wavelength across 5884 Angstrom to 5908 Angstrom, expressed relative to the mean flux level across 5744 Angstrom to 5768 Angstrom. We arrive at 23.4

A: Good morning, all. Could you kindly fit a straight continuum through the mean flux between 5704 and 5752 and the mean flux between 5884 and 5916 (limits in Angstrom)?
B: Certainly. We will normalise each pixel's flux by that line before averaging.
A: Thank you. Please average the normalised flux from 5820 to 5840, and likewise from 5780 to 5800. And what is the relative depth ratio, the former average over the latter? 1.02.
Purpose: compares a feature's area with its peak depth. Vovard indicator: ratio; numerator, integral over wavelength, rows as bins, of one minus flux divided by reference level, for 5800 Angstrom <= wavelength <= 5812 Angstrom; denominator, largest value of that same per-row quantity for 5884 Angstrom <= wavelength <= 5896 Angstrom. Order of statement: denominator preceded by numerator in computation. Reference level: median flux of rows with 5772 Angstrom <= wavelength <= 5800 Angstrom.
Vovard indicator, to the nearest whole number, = 88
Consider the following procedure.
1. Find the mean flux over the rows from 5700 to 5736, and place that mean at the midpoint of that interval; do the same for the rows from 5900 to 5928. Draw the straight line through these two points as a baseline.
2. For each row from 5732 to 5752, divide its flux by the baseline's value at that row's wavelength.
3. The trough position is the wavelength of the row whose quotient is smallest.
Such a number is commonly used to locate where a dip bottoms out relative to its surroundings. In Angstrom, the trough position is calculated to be 5746.0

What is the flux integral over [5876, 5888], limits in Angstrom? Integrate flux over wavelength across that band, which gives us 110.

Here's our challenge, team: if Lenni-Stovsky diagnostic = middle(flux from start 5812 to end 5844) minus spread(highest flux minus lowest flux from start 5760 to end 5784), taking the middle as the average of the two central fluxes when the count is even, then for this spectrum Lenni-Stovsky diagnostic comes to 6.3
